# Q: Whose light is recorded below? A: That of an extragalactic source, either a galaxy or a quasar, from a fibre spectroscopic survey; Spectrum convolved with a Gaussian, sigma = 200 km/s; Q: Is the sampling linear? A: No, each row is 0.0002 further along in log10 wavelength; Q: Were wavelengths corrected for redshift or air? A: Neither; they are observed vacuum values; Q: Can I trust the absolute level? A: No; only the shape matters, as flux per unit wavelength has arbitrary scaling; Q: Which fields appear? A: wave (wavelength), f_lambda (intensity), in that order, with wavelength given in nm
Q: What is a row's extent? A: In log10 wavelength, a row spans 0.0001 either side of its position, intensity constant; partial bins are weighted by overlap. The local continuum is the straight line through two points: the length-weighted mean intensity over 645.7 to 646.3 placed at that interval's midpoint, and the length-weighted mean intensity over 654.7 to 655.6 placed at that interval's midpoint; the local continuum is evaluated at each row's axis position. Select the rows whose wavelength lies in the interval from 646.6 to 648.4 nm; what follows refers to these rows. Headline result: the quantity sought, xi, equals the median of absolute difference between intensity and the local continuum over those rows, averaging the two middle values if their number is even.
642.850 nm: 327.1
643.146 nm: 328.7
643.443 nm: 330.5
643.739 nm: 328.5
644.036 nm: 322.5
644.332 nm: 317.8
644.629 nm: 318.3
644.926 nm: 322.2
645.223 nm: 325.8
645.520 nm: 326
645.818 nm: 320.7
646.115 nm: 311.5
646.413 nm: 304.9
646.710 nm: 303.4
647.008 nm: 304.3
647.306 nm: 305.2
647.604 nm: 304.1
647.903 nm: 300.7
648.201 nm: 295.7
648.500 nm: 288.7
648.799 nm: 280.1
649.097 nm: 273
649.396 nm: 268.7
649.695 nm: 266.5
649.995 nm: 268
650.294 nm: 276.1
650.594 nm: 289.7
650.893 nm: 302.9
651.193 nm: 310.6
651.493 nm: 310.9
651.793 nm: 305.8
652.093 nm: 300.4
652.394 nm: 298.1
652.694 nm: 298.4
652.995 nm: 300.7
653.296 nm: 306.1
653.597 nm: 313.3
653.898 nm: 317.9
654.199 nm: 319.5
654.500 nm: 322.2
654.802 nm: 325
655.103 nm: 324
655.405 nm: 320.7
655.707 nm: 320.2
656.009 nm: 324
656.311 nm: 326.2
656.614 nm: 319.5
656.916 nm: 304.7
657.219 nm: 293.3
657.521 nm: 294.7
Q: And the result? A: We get 12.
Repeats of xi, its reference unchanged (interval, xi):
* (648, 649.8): 41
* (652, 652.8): 23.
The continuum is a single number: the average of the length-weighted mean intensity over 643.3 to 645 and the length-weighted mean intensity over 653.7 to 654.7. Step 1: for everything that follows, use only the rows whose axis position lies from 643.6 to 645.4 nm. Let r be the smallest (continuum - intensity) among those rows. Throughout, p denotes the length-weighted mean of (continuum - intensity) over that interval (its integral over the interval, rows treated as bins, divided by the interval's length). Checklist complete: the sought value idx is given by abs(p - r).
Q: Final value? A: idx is 6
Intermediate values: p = -1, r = -7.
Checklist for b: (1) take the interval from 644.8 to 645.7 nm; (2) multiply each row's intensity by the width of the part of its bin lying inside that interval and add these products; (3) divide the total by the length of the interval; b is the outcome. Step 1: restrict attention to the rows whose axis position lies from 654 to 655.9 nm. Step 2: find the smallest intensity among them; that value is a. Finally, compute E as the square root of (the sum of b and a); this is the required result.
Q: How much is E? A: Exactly 25.4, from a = 319.5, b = 324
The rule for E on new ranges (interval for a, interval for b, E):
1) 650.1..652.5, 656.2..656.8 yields 24.4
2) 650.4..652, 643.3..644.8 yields 24.8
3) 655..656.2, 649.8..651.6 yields 24.7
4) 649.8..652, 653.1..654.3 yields 24.1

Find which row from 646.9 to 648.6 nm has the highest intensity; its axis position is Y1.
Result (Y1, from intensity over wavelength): 647.306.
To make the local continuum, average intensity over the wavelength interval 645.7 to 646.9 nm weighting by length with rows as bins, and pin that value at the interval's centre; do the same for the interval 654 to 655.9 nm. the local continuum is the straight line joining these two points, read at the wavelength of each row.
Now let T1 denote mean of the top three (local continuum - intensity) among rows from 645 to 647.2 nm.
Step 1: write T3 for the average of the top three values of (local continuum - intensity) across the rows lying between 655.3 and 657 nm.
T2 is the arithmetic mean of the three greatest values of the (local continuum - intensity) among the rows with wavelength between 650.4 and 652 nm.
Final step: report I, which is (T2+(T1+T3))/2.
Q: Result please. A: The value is 16.2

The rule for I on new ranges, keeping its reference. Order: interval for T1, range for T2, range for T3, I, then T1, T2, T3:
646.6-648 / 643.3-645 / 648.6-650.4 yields 21.8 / 9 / -12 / 47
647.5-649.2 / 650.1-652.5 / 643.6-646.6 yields 29.4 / 33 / 29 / -3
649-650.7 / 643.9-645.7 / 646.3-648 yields 21.8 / 47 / -12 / 9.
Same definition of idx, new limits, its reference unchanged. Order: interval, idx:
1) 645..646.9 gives 11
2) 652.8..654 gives 9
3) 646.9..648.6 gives 5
